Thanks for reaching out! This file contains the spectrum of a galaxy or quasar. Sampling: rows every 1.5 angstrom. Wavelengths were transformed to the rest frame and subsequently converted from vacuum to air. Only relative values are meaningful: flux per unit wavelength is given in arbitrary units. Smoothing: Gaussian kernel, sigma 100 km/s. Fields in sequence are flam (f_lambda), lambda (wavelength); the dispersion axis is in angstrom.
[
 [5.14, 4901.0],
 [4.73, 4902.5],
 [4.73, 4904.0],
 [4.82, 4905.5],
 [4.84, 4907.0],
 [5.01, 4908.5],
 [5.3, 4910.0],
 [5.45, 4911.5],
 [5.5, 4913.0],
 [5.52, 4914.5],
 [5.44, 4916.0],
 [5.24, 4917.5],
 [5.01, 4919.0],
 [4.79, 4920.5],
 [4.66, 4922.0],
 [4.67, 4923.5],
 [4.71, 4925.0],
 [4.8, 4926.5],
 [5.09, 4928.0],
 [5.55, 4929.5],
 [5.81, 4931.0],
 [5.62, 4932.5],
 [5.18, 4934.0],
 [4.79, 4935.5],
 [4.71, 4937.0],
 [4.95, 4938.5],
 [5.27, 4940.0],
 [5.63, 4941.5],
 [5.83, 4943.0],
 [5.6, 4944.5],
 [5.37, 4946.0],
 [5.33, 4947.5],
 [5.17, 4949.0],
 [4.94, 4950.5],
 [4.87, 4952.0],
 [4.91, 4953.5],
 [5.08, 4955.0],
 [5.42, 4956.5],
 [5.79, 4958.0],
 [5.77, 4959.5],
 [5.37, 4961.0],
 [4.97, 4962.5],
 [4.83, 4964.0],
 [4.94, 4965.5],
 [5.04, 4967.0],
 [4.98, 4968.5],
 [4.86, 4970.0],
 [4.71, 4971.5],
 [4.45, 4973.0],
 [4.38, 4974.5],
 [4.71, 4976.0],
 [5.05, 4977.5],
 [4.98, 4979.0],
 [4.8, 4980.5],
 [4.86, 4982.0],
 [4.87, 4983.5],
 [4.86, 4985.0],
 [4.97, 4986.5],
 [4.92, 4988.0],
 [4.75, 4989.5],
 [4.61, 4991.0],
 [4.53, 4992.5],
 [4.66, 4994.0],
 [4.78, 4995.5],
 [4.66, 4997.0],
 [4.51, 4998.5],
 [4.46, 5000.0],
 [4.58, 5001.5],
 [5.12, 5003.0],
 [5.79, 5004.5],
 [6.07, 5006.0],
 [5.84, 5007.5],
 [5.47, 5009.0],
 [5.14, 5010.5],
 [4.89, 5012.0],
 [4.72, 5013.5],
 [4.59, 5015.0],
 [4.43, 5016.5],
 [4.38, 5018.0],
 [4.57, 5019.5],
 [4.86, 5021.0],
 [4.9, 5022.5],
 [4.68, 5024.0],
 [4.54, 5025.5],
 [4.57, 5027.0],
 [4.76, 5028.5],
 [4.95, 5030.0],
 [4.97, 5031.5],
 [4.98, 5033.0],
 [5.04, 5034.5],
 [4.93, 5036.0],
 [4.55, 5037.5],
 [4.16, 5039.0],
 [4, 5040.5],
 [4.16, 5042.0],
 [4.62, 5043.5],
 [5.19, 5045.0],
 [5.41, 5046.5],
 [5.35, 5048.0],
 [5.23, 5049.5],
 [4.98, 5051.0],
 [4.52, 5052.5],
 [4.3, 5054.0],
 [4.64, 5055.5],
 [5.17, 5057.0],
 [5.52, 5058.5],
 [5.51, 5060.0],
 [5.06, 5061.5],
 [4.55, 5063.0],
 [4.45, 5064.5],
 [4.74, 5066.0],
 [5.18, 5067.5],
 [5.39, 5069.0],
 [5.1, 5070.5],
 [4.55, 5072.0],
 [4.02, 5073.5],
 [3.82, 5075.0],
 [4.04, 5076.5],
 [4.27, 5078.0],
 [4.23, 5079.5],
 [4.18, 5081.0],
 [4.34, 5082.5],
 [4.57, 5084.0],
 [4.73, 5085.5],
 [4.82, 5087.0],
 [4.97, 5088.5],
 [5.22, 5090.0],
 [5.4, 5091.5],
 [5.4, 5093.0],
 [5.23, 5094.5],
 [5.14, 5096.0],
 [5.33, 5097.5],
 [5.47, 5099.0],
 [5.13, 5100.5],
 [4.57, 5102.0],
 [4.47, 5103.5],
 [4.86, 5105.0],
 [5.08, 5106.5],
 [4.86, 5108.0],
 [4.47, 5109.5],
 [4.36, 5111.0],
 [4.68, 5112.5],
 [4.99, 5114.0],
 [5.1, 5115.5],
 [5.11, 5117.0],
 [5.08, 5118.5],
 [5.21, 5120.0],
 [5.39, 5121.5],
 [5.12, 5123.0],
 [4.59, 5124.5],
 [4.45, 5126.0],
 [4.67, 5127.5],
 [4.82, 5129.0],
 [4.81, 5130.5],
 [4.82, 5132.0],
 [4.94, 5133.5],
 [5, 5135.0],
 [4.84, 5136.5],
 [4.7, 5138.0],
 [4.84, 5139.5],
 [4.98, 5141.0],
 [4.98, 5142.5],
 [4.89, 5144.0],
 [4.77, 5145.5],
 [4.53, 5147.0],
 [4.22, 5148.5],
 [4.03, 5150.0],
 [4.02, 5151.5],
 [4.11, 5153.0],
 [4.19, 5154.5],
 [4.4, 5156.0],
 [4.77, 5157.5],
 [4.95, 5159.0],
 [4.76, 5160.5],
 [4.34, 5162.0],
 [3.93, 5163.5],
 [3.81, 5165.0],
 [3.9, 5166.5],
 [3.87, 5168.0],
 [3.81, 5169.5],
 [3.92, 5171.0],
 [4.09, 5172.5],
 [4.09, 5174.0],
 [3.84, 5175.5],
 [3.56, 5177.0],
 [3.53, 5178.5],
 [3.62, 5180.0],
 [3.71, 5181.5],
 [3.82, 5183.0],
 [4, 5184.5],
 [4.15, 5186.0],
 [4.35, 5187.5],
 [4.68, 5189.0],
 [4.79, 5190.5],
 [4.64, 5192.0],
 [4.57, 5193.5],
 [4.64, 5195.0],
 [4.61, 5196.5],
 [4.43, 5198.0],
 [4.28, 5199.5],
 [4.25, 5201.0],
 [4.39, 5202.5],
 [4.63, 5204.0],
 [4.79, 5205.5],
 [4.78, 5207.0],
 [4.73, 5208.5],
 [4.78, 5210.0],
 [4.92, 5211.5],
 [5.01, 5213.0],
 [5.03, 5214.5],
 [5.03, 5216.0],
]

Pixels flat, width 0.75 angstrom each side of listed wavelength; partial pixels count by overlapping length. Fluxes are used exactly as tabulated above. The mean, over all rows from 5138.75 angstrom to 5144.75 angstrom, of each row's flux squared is 24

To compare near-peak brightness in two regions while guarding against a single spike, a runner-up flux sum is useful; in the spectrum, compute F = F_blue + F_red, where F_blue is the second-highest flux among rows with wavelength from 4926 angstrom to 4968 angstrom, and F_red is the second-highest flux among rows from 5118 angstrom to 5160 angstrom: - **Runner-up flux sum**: 11.0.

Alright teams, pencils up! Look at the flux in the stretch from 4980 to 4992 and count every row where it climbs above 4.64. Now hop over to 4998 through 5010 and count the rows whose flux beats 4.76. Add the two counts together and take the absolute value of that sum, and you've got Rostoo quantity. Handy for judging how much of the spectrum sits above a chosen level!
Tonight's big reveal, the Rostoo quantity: 12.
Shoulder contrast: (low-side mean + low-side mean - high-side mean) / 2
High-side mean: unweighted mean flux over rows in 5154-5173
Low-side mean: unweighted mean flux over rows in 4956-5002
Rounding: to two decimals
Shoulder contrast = 2.77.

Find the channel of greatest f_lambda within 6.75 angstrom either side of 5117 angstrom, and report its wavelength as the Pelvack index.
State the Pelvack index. 5121.5 angstrom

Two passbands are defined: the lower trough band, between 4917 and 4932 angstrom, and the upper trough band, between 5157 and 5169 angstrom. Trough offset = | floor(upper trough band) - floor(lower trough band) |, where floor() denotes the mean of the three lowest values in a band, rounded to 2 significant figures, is 0.82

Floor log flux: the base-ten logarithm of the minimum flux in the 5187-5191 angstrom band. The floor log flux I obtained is 0.64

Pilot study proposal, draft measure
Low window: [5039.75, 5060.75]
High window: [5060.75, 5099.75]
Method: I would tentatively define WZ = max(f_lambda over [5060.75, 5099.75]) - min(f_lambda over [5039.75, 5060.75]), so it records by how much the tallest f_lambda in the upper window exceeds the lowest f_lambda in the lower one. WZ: 1.47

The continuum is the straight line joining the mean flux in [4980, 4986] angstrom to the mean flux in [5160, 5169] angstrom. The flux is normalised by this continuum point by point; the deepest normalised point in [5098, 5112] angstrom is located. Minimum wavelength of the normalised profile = 5111.0 angstrom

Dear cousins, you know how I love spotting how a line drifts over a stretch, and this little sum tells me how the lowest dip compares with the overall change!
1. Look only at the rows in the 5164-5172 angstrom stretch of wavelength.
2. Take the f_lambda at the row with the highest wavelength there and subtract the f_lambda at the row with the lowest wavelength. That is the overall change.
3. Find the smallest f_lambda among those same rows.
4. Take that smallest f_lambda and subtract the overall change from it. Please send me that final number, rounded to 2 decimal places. 3.70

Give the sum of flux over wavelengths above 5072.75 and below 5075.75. 7.8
